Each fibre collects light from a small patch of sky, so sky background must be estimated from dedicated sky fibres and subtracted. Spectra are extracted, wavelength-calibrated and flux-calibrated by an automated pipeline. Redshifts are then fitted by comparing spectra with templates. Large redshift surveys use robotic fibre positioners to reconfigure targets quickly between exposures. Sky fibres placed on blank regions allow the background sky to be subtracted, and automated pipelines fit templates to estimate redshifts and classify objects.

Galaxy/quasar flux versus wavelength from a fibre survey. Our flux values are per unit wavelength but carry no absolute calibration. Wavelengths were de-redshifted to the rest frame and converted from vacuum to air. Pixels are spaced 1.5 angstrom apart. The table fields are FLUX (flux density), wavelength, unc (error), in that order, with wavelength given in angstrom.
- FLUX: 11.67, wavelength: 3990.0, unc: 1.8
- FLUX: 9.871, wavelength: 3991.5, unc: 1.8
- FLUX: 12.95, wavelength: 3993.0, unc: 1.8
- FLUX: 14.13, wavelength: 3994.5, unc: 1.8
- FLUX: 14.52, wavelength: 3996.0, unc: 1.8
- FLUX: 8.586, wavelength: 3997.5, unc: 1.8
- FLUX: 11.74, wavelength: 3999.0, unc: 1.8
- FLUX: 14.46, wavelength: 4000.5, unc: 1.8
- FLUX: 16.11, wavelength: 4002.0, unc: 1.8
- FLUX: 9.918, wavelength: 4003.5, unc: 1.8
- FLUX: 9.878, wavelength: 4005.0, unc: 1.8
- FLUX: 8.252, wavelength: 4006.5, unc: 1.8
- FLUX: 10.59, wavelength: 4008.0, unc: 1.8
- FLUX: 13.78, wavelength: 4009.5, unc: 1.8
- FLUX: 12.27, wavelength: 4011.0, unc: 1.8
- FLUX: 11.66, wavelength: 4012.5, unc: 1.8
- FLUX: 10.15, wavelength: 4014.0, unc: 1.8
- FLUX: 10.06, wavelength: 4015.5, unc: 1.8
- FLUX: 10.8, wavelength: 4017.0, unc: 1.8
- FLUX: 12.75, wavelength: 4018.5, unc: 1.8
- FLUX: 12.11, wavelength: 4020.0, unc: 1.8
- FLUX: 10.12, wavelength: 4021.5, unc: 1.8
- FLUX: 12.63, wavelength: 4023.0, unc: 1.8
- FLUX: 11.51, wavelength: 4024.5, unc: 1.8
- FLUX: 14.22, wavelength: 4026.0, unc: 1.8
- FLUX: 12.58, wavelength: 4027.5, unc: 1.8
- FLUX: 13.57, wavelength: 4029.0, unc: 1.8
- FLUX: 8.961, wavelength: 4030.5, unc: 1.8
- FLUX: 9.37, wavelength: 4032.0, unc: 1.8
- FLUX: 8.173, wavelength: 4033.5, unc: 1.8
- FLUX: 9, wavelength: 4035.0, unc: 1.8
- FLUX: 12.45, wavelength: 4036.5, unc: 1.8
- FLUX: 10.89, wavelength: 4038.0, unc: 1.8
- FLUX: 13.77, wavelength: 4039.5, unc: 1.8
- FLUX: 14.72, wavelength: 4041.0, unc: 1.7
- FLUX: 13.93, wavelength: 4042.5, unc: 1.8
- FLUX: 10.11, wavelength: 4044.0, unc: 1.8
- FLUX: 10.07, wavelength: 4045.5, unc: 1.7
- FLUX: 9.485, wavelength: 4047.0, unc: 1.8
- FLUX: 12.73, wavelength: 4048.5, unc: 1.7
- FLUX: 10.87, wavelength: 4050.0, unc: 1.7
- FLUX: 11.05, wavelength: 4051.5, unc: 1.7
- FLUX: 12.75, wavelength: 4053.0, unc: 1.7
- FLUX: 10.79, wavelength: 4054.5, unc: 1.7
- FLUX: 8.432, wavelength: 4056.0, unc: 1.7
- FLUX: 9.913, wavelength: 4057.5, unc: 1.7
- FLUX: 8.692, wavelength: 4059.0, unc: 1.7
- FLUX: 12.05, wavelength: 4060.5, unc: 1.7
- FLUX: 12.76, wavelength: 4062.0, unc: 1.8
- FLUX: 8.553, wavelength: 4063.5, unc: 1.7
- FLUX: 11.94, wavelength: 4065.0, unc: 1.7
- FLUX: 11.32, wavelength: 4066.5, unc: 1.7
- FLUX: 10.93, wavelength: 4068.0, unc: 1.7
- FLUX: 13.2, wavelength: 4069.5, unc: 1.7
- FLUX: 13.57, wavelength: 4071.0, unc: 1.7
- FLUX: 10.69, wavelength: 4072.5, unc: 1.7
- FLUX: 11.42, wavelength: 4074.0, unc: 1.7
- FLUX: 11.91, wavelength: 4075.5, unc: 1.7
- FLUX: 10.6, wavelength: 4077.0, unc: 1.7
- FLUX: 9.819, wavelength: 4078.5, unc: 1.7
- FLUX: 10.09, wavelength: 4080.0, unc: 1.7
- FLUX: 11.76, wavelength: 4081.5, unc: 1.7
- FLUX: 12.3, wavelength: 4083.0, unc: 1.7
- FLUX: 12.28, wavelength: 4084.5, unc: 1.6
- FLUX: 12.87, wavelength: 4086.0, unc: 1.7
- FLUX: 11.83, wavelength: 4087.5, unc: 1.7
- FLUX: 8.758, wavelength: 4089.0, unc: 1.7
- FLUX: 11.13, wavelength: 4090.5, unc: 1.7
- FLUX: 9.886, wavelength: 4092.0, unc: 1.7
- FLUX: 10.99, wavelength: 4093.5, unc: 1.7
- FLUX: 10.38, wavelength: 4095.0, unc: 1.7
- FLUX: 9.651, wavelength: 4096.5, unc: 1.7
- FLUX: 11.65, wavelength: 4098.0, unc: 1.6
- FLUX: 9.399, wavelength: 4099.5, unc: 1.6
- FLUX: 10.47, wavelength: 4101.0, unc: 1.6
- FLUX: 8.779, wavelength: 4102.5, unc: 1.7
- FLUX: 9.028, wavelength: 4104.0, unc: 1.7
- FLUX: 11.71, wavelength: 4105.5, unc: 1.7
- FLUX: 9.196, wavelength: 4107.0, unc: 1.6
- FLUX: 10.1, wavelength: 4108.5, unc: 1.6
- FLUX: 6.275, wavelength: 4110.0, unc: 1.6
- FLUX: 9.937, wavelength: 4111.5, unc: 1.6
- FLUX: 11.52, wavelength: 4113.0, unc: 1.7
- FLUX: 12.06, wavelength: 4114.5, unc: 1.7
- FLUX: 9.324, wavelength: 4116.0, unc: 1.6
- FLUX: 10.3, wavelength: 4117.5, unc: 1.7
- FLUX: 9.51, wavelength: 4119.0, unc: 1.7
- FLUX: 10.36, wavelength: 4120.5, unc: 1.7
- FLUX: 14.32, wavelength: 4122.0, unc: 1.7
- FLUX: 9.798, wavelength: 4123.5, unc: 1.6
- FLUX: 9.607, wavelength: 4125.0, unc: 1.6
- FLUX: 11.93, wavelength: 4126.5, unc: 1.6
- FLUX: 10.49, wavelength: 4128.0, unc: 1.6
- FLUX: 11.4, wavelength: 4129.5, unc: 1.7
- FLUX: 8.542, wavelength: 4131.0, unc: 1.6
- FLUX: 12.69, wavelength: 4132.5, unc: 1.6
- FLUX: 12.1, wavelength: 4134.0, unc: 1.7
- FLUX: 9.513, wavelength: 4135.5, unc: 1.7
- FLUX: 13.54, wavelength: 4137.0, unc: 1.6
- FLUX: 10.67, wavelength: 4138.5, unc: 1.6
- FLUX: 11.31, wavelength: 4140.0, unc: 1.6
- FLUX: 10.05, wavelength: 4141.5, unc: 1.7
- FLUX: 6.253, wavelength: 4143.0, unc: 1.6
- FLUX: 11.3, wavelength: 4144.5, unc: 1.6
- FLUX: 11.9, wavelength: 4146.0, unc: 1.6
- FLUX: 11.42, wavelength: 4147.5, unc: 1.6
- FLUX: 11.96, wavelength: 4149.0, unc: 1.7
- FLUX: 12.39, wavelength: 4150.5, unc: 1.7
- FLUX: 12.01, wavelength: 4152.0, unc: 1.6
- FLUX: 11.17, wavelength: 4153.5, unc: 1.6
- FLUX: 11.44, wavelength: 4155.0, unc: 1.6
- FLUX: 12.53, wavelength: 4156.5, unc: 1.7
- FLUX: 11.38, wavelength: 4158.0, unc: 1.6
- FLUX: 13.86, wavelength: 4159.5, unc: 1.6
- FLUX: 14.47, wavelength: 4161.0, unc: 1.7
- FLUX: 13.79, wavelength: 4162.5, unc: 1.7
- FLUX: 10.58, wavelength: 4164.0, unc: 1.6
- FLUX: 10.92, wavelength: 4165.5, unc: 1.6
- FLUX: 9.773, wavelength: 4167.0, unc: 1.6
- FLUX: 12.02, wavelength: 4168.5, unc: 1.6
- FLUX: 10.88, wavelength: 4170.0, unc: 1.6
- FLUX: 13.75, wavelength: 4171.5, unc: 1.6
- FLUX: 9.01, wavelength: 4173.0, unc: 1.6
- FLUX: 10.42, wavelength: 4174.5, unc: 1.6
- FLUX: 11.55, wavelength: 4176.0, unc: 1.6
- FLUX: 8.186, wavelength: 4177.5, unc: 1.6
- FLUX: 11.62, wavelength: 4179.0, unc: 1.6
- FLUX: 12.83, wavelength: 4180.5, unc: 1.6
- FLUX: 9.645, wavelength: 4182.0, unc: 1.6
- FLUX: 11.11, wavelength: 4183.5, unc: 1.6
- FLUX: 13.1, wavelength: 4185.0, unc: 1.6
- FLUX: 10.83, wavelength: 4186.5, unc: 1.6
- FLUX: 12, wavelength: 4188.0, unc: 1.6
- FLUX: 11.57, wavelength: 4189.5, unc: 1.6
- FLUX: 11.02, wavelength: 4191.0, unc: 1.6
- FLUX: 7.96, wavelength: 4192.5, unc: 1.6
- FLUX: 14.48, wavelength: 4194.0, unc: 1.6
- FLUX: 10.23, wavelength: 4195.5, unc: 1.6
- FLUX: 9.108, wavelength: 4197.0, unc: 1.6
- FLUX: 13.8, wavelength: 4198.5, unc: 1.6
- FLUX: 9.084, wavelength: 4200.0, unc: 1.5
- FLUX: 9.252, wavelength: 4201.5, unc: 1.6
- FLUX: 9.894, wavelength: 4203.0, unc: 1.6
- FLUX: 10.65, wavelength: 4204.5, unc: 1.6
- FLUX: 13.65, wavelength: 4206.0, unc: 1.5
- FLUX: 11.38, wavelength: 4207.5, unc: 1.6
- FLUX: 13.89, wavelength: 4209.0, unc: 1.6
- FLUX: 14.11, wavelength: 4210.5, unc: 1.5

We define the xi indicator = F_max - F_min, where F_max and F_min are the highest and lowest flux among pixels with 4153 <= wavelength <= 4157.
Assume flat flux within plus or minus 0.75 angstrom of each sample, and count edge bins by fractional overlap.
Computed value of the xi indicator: 1.4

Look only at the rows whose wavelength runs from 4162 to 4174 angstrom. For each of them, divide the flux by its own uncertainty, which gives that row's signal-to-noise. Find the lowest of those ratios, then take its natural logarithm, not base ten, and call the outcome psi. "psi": 1.728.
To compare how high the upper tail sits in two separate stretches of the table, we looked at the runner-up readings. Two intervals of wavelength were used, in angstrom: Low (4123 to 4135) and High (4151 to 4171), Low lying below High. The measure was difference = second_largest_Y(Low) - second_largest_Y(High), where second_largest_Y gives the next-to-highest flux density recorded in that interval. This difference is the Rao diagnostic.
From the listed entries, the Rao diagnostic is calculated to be -1.8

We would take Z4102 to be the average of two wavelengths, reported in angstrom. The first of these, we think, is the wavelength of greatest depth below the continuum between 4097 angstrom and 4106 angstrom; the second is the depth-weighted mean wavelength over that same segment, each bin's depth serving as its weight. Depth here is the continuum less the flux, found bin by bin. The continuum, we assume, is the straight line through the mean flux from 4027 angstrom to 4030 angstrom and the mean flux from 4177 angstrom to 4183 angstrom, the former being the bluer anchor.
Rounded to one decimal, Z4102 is 4102.2 angstrom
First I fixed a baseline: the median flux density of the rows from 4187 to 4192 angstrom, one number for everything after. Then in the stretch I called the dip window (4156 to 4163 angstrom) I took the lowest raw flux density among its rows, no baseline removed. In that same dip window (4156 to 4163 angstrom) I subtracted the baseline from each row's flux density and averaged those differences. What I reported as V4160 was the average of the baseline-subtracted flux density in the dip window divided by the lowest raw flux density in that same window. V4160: 0.14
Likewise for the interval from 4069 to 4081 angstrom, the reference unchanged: -0.02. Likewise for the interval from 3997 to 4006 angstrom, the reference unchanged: 0.02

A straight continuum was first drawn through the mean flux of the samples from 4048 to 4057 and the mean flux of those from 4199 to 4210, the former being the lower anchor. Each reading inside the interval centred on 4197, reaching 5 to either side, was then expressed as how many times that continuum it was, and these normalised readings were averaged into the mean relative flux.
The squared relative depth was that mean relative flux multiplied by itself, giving 0.90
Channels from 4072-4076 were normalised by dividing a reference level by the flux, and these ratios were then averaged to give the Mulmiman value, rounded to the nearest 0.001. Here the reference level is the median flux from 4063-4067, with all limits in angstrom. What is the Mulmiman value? 1.000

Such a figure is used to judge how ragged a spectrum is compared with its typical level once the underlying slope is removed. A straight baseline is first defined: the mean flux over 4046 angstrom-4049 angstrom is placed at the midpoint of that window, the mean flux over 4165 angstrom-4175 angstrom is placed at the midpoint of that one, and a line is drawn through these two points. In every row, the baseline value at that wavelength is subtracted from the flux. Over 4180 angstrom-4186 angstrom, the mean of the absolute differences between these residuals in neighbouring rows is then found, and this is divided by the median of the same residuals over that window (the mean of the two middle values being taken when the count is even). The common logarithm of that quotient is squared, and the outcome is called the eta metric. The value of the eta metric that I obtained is 0.1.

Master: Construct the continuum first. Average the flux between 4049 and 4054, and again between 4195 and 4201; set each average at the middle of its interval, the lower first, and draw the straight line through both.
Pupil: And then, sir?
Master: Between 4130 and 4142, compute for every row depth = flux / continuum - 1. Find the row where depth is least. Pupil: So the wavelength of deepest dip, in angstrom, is 4131.0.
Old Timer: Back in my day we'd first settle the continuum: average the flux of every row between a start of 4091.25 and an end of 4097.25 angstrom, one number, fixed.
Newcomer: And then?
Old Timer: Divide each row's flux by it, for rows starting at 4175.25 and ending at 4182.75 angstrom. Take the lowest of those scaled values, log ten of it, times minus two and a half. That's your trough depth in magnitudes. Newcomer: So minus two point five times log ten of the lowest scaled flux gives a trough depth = 0.24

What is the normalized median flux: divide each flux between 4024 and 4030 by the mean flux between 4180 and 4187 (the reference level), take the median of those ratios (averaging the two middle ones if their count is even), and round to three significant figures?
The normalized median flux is 1.14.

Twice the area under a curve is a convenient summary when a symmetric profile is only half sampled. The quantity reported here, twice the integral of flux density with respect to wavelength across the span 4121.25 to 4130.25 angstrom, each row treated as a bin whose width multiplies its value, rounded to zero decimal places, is 203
